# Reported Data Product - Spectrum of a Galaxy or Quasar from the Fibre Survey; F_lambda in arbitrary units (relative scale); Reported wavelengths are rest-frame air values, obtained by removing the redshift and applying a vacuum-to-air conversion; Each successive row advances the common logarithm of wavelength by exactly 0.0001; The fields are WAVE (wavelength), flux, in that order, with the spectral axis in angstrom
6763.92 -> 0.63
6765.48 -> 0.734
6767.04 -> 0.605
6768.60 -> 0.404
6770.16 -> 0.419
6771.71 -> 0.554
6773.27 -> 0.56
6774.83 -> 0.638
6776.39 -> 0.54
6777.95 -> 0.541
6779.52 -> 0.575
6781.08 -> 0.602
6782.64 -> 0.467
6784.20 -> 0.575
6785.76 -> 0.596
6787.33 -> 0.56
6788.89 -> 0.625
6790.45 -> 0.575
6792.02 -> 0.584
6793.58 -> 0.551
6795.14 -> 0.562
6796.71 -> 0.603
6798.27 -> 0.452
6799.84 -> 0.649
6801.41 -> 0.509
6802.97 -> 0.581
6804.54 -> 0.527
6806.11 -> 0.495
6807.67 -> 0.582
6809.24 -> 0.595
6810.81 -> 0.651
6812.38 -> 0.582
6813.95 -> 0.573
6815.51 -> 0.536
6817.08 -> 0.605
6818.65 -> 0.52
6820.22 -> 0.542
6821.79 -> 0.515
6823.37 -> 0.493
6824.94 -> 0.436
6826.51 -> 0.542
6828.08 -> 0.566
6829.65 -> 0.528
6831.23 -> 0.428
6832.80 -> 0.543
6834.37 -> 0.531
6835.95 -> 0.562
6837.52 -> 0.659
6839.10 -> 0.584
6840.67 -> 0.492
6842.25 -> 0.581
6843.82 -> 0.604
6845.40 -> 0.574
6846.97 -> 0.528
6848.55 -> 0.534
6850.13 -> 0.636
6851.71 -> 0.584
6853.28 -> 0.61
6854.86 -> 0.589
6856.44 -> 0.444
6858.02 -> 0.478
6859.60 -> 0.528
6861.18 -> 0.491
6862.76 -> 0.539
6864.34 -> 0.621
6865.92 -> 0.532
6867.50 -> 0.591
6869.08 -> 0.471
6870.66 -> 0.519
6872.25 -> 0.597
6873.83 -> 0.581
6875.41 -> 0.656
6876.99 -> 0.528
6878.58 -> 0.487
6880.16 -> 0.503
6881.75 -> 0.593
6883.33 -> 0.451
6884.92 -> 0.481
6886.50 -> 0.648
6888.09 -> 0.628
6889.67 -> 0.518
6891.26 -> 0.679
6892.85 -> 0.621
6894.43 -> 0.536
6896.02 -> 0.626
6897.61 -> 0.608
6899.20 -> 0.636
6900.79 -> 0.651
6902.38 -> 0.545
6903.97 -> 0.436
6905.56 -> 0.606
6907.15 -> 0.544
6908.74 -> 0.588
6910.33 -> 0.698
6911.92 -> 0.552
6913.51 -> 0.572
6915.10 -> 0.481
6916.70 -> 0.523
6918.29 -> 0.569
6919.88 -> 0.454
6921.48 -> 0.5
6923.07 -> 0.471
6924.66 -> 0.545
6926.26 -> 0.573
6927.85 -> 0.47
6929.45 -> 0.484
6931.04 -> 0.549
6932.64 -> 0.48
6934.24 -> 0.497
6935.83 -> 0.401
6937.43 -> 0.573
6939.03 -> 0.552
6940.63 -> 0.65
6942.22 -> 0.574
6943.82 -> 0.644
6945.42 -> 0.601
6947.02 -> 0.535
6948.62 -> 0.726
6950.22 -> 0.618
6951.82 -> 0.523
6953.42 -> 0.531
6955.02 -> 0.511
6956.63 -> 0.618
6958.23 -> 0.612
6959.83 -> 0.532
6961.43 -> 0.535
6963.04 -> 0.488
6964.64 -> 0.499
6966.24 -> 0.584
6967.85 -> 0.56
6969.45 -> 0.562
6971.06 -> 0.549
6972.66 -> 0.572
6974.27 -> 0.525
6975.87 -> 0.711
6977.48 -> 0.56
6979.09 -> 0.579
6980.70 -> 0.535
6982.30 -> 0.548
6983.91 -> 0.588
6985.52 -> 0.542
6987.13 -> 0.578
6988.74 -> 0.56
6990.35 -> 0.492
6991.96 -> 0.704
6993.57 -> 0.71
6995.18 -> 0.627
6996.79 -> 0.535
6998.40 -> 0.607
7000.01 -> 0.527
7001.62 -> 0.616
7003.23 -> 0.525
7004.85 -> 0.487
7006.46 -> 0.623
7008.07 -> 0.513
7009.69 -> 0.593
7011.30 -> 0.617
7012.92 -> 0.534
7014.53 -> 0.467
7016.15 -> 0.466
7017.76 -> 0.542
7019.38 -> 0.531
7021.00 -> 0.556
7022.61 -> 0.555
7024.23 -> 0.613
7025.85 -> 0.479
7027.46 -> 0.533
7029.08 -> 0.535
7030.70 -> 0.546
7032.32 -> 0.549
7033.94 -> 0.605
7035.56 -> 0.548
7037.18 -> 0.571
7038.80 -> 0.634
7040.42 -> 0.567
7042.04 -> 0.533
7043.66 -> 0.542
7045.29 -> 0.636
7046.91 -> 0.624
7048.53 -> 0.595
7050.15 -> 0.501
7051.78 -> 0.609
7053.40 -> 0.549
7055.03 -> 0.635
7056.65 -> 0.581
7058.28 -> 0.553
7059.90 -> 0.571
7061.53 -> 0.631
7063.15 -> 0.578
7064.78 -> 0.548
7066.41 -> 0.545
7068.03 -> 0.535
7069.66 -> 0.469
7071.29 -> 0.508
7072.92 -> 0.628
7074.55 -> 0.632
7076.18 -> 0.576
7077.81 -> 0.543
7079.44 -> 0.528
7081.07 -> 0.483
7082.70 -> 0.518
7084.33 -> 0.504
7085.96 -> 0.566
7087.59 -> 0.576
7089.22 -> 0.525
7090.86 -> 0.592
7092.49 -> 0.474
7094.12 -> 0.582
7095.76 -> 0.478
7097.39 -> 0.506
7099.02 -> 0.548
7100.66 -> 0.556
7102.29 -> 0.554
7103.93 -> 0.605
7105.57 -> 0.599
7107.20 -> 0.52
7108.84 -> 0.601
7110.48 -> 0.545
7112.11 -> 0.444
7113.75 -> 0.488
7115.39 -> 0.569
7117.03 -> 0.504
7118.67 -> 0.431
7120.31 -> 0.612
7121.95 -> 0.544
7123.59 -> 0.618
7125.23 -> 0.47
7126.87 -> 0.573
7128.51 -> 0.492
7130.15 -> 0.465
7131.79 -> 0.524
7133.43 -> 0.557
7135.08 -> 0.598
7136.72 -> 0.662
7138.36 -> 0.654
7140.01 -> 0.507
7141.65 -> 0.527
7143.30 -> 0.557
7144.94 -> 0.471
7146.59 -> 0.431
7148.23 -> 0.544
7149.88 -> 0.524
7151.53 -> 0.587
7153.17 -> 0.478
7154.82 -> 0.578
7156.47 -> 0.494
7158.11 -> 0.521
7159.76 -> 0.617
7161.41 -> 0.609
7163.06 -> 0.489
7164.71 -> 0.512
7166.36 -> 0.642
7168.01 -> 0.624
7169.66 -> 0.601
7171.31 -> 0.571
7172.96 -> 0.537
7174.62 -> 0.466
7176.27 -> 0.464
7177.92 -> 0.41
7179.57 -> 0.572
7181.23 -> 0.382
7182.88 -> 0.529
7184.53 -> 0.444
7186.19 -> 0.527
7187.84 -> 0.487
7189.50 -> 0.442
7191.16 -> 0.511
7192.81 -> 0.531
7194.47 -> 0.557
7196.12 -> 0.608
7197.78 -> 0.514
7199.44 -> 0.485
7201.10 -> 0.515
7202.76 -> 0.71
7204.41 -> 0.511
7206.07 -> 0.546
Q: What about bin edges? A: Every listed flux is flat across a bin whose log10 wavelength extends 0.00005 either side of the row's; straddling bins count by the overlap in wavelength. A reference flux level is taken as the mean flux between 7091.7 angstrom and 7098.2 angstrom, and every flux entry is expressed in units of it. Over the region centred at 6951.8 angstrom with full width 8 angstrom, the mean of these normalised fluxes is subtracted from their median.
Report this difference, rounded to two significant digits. -0.10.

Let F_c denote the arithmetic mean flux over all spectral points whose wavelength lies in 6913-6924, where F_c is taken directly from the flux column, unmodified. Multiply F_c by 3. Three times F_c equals 1.53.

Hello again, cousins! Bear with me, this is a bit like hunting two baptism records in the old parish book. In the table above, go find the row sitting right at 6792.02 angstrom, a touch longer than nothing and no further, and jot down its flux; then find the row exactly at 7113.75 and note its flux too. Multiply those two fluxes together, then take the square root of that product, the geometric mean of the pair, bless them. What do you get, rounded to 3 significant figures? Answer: 0.534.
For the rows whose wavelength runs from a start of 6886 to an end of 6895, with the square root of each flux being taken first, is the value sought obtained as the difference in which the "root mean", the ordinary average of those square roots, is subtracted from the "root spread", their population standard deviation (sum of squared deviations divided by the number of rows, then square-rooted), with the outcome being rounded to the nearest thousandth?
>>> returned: -0.739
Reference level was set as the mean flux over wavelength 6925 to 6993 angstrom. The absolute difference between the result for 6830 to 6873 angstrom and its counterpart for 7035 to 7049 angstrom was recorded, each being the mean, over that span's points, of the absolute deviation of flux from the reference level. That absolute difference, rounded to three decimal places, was 0.012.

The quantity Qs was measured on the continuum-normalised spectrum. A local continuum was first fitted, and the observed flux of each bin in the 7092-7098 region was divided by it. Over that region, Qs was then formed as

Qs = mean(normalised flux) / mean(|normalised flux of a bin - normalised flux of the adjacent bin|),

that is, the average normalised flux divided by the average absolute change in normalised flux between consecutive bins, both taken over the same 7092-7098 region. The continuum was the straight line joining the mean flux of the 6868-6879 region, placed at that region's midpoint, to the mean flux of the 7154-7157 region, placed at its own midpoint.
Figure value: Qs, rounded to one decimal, 6.4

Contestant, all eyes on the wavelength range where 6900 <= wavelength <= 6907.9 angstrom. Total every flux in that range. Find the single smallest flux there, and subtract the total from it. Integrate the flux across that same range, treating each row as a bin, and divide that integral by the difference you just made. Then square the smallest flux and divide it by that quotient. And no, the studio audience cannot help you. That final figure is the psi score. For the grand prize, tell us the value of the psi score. -0.101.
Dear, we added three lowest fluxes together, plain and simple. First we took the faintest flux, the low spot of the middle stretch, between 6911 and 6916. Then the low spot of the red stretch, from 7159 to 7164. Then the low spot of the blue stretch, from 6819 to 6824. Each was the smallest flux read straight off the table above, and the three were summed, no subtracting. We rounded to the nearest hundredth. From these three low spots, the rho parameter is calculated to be 1.46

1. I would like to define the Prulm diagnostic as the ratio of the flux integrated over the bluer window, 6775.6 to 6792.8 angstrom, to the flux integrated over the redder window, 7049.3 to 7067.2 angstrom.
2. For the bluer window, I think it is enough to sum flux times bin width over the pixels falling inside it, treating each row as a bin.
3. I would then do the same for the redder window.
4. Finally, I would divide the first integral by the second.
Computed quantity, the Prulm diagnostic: 0.95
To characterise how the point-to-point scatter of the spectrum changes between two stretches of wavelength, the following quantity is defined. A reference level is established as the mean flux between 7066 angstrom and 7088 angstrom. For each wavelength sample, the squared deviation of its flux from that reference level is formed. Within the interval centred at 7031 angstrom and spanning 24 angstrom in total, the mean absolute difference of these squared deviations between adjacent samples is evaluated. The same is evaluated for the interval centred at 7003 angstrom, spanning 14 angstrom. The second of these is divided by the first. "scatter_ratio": 1.6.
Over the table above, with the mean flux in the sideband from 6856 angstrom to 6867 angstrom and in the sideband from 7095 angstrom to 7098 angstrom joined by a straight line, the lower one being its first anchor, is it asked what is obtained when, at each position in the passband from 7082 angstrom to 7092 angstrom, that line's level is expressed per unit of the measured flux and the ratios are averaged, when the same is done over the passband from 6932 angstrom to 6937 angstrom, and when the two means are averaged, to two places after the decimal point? 1.01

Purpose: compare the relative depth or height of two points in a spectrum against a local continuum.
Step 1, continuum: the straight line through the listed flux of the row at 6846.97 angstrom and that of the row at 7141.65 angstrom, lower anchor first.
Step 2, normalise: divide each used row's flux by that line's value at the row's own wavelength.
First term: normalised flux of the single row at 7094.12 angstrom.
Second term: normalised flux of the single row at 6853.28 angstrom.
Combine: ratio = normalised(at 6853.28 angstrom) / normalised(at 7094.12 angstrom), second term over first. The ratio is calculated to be 1.05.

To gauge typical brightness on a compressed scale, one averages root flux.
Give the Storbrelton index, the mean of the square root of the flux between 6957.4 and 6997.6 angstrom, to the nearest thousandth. 0.755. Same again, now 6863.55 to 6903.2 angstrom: 0.755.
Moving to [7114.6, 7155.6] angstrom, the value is 0.733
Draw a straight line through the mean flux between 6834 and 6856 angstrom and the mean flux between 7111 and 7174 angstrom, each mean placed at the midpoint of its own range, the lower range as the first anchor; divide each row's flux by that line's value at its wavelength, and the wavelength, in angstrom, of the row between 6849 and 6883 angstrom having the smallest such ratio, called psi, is 6856.44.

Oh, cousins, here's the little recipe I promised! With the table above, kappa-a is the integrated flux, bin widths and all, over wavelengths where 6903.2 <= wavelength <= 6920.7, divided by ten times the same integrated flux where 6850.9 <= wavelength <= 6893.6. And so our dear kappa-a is 0.040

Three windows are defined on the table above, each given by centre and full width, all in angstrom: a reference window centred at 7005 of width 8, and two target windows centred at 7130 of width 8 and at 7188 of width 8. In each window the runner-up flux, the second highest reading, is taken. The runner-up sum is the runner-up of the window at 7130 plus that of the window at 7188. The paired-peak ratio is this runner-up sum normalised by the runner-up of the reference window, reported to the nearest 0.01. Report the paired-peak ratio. 1.73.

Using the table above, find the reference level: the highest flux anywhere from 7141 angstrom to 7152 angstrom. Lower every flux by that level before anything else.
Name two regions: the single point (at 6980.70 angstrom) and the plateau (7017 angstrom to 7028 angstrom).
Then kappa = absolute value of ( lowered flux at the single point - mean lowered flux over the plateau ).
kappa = 0.009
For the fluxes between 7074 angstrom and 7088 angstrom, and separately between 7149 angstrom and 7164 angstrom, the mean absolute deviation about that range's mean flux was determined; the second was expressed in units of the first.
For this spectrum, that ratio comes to 1.3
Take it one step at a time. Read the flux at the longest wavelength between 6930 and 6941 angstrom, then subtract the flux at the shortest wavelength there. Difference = 0.10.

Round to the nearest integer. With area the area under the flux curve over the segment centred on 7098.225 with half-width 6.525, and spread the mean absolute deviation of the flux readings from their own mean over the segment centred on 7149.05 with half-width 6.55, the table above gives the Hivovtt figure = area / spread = 153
